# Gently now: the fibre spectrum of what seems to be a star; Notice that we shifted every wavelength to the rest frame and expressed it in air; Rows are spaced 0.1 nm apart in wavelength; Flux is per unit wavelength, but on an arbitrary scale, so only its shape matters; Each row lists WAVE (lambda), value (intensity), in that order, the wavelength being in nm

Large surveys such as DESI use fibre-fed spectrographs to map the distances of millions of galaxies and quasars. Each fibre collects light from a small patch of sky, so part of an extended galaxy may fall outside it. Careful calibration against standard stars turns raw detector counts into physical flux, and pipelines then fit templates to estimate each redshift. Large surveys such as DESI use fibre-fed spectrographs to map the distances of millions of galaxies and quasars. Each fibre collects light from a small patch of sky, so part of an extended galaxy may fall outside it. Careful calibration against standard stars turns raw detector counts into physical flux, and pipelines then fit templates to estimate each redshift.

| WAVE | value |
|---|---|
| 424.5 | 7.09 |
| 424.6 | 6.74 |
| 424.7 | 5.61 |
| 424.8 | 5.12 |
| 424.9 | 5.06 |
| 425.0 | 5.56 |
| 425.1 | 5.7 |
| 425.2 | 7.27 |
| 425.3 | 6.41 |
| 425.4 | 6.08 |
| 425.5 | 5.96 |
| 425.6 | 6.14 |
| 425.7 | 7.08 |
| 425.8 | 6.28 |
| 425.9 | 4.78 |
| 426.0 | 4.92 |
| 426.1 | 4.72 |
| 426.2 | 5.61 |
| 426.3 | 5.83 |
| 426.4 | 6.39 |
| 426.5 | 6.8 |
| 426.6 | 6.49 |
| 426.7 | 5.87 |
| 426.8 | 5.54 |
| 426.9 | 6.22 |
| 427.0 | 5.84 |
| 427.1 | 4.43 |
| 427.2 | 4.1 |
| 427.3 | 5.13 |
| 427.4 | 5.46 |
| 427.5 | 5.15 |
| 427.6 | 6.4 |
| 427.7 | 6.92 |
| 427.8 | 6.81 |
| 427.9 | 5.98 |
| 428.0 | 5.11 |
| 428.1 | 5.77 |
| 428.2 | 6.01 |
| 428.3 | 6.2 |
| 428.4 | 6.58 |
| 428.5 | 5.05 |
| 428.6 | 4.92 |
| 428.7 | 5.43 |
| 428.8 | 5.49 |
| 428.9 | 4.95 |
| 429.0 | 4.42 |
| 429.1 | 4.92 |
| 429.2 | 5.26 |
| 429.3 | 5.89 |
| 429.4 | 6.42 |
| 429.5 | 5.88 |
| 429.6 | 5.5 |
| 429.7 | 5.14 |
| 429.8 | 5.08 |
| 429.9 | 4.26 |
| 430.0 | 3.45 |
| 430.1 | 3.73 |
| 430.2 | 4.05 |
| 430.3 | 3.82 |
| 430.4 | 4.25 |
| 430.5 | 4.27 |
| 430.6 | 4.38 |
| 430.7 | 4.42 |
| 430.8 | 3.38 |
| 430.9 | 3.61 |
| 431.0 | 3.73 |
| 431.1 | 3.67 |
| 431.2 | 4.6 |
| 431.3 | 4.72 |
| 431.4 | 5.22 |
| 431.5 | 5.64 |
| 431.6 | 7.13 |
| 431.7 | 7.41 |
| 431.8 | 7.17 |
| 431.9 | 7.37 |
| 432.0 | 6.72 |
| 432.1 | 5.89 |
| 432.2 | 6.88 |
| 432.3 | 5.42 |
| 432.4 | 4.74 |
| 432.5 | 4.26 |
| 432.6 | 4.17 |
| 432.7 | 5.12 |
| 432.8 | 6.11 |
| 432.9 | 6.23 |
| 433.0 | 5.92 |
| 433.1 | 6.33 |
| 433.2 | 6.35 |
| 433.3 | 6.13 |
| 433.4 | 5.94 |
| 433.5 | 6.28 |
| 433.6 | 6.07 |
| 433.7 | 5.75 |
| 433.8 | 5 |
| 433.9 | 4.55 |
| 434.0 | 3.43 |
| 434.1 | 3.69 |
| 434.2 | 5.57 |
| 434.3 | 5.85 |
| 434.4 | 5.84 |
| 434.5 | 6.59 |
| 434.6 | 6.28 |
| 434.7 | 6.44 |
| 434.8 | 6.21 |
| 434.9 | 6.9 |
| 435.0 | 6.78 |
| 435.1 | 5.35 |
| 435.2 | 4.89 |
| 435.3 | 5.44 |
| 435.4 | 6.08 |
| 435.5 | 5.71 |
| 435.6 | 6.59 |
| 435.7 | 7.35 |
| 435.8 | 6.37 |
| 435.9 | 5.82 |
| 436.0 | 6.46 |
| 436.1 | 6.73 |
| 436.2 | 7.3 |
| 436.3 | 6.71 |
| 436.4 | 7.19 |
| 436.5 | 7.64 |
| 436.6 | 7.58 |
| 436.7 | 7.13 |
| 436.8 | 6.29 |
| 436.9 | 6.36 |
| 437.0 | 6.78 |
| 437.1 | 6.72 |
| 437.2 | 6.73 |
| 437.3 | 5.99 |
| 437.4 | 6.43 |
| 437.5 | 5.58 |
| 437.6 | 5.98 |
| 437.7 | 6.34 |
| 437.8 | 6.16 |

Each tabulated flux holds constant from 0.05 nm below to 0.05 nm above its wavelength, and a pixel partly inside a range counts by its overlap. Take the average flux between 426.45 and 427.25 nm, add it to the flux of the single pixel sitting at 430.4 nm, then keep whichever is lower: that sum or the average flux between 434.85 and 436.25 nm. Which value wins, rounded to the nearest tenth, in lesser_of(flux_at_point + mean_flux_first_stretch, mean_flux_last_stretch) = 6.3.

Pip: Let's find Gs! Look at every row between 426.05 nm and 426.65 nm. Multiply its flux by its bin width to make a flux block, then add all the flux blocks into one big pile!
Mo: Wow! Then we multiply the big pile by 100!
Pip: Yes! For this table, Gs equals 358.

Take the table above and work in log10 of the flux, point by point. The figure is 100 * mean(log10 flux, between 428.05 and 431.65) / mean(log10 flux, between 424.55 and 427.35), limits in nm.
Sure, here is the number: 90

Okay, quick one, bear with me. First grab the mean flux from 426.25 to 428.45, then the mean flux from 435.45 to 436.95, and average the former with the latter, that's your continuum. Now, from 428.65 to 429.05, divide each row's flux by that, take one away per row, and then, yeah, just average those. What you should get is -0.20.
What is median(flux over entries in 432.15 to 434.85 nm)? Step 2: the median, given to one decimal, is 5.9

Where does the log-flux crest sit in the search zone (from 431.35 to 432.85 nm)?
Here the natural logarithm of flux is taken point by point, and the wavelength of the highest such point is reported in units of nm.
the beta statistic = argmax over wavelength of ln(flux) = 431.7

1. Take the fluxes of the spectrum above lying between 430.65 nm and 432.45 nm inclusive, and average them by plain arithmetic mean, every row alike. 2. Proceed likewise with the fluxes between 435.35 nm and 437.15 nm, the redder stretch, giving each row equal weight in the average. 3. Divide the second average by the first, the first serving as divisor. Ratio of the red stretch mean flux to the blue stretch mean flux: 1.24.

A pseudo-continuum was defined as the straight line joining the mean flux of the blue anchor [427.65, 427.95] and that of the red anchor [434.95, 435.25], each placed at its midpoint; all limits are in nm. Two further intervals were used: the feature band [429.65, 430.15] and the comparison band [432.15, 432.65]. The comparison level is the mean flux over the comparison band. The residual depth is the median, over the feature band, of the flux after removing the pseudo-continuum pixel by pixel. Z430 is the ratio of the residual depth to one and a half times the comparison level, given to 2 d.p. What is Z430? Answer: -0.27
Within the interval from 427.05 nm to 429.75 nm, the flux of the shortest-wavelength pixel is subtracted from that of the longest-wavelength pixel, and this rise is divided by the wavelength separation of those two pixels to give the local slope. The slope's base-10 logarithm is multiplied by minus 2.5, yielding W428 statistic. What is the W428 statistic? 1.4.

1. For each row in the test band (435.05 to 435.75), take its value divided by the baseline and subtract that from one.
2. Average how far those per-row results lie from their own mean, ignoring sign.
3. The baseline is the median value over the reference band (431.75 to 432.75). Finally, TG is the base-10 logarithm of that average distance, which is -0.94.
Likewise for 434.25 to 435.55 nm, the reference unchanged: -1.08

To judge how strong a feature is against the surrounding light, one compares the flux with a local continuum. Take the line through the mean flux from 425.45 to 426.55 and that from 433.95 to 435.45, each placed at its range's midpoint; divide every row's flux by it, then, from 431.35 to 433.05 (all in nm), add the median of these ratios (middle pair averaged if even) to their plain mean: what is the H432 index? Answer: 2.1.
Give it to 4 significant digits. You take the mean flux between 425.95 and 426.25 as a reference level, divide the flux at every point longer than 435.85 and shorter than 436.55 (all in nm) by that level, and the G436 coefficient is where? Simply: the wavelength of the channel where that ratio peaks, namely 436.5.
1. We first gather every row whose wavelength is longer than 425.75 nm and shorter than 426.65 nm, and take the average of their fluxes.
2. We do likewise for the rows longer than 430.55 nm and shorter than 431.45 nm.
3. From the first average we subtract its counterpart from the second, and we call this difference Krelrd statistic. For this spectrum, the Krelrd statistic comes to 1.6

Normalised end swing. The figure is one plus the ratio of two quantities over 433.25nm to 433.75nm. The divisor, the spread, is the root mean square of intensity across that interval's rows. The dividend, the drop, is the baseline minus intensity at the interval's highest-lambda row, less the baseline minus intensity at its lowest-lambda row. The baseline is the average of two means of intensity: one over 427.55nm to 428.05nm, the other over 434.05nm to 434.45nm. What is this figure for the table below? 1.06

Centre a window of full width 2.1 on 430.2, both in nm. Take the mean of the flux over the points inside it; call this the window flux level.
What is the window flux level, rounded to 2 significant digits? 4.5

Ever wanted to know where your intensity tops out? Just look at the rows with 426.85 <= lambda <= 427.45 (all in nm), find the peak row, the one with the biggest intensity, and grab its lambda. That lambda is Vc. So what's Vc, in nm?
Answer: 426.9 nm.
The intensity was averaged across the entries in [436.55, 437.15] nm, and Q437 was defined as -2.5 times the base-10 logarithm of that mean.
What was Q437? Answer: -2.08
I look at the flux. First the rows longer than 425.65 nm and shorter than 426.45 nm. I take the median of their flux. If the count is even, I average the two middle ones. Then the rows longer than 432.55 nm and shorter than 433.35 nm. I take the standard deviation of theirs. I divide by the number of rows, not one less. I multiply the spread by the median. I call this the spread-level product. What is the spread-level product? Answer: 4.10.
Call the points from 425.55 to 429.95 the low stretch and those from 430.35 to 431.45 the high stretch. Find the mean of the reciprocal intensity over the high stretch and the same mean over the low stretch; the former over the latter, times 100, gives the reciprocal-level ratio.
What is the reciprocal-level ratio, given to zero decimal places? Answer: 133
